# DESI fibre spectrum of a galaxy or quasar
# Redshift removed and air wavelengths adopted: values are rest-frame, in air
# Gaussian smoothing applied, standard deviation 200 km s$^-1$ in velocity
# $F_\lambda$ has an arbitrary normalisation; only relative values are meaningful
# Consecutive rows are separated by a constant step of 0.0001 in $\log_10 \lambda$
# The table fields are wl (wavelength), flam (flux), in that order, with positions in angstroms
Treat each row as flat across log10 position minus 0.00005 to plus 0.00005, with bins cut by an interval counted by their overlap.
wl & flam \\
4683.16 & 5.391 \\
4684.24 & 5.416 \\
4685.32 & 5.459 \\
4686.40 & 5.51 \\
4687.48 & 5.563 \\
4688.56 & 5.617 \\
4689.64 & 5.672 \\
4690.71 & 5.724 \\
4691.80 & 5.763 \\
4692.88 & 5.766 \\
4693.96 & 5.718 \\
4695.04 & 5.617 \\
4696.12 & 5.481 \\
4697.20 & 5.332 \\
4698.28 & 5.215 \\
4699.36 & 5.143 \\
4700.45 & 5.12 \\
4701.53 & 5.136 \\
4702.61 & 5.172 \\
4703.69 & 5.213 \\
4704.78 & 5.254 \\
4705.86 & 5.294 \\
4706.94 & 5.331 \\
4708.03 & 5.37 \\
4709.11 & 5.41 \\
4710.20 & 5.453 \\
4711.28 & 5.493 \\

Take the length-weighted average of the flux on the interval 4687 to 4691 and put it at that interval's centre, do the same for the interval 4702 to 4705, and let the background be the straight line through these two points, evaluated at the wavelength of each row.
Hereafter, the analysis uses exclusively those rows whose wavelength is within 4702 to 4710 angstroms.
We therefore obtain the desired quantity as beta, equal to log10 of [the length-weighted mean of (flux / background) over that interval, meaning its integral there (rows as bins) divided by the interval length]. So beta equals 0.014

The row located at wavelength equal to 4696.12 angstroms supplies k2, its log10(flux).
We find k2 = 0.739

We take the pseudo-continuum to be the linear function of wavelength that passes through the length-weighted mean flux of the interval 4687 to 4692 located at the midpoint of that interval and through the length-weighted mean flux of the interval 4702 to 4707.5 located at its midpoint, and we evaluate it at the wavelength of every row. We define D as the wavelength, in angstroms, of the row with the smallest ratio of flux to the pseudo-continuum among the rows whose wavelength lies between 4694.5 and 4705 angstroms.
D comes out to 4699.36 angstroms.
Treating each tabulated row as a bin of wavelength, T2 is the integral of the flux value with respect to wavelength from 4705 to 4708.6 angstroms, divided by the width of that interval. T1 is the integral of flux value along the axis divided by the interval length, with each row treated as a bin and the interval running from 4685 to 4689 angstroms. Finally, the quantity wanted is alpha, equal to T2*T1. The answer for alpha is 29.5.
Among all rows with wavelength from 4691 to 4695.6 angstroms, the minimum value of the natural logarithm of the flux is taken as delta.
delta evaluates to 1.73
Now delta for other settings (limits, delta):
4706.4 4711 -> 1.67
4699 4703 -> 1.63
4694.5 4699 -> 1.65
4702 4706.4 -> 1.64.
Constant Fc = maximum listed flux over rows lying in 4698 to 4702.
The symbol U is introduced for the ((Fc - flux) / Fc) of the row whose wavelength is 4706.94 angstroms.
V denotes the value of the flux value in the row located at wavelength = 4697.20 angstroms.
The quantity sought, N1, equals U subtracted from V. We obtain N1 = 5.4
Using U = -0.022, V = 5.332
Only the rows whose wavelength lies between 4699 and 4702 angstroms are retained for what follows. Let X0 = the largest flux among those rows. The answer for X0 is 5.143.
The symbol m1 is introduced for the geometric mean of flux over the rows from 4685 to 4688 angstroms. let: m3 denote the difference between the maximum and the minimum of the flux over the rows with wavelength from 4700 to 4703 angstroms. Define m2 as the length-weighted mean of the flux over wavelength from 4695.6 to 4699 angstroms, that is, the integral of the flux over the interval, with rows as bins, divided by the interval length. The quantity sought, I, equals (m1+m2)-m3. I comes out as 10.8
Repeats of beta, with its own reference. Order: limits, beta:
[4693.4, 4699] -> 0.003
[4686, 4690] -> -0.007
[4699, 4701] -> -0.016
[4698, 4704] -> -0.010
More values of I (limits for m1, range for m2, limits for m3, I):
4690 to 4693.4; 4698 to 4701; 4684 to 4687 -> 10.8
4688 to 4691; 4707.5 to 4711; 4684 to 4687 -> 11.0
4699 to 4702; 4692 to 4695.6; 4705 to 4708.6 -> 10.8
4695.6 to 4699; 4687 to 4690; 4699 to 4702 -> 10.9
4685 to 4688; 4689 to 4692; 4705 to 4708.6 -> 11.1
